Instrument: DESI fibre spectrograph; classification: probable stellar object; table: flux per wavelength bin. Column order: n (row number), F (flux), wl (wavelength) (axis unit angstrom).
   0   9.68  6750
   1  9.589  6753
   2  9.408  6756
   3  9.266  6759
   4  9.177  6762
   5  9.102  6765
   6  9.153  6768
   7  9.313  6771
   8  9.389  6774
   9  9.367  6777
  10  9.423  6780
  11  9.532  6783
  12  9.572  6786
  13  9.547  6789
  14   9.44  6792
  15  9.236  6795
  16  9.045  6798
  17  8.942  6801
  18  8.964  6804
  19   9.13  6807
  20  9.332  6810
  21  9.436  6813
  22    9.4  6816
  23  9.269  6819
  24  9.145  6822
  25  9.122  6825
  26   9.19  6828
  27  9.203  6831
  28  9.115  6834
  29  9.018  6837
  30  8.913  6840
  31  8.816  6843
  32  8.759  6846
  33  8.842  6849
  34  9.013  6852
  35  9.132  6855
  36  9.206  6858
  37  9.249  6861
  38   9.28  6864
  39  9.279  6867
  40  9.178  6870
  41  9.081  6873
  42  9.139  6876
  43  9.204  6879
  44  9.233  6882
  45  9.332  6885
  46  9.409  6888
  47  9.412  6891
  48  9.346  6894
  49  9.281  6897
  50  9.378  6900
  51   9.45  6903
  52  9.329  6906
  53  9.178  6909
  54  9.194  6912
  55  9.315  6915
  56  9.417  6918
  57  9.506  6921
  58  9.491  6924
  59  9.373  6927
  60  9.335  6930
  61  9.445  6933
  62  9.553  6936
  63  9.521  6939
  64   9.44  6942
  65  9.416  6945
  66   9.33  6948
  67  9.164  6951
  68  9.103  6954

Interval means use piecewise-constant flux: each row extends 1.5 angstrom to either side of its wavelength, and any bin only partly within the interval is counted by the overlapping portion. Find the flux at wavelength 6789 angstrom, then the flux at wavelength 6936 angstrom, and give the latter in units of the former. 1.00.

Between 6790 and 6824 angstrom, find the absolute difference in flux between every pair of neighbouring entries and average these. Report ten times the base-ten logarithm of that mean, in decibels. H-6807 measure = -8.9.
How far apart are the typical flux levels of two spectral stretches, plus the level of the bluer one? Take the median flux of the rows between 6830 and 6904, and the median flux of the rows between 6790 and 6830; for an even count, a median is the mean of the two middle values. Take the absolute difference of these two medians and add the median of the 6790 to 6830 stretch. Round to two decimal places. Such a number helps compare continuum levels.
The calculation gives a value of 9.20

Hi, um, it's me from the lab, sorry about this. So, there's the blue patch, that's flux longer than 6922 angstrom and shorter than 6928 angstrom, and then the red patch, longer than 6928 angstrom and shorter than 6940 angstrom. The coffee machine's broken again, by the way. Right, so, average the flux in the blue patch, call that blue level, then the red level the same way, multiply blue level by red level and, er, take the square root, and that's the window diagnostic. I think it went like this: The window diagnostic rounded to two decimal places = 9.45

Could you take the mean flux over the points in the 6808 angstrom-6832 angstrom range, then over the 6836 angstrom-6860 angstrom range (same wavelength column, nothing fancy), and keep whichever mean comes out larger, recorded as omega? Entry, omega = 9.26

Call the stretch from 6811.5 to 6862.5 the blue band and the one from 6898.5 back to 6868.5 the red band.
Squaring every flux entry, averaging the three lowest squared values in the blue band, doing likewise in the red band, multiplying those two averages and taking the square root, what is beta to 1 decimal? 80.4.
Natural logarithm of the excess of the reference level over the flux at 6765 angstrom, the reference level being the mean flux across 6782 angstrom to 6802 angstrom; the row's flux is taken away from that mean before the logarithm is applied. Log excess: -1.5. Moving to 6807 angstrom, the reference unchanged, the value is -1.6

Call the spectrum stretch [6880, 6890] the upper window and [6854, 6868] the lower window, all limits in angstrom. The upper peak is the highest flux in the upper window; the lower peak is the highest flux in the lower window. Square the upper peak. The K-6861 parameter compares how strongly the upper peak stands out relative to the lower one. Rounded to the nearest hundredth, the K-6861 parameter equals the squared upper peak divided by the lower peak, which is 9.54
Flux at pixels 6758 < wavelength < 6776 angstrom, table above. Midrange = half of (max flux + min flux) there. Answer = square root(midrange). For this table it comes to 3.04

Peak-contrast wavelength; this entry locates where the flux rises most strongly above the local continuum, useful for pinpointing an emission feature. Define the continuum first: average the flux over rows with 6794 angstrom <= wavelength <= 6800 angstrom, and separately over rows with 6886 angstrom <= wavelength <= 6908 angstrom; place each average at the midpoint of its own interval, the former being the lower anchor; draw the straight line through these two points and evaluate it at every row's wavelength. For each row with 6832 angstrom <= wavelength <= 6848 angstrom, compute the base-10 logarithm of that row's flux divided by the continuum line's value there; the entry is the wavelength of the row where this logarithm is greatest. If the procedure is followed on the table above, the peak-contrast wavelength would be 6834 angstrom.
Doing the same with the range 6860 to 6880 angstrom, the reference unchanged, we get 6864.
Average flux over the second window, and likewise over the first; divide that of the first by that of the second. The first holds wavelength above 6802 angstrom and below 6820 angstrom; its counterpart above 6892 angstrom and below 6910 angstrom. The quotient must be 0.99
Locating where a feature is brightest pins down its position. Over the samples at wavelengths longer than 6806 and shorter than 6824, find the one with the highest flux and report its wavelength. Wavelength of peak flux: 6813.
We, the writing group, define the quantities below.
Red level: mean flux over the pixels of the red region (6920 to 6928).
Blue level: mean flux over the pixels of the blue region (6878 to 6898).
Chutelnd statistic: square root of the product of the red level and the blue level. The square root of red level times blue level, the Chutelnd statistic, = 9.39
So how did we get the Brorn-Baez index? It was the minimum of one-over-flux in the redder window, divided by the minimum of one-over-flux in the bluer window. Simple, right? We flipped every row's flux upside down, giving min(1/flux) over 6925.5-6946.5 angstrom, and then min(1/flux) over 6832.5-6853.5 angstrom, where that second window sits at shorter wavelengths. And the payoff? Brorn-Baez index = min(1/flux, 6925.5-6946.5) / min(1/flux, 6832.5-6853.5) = 0.95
